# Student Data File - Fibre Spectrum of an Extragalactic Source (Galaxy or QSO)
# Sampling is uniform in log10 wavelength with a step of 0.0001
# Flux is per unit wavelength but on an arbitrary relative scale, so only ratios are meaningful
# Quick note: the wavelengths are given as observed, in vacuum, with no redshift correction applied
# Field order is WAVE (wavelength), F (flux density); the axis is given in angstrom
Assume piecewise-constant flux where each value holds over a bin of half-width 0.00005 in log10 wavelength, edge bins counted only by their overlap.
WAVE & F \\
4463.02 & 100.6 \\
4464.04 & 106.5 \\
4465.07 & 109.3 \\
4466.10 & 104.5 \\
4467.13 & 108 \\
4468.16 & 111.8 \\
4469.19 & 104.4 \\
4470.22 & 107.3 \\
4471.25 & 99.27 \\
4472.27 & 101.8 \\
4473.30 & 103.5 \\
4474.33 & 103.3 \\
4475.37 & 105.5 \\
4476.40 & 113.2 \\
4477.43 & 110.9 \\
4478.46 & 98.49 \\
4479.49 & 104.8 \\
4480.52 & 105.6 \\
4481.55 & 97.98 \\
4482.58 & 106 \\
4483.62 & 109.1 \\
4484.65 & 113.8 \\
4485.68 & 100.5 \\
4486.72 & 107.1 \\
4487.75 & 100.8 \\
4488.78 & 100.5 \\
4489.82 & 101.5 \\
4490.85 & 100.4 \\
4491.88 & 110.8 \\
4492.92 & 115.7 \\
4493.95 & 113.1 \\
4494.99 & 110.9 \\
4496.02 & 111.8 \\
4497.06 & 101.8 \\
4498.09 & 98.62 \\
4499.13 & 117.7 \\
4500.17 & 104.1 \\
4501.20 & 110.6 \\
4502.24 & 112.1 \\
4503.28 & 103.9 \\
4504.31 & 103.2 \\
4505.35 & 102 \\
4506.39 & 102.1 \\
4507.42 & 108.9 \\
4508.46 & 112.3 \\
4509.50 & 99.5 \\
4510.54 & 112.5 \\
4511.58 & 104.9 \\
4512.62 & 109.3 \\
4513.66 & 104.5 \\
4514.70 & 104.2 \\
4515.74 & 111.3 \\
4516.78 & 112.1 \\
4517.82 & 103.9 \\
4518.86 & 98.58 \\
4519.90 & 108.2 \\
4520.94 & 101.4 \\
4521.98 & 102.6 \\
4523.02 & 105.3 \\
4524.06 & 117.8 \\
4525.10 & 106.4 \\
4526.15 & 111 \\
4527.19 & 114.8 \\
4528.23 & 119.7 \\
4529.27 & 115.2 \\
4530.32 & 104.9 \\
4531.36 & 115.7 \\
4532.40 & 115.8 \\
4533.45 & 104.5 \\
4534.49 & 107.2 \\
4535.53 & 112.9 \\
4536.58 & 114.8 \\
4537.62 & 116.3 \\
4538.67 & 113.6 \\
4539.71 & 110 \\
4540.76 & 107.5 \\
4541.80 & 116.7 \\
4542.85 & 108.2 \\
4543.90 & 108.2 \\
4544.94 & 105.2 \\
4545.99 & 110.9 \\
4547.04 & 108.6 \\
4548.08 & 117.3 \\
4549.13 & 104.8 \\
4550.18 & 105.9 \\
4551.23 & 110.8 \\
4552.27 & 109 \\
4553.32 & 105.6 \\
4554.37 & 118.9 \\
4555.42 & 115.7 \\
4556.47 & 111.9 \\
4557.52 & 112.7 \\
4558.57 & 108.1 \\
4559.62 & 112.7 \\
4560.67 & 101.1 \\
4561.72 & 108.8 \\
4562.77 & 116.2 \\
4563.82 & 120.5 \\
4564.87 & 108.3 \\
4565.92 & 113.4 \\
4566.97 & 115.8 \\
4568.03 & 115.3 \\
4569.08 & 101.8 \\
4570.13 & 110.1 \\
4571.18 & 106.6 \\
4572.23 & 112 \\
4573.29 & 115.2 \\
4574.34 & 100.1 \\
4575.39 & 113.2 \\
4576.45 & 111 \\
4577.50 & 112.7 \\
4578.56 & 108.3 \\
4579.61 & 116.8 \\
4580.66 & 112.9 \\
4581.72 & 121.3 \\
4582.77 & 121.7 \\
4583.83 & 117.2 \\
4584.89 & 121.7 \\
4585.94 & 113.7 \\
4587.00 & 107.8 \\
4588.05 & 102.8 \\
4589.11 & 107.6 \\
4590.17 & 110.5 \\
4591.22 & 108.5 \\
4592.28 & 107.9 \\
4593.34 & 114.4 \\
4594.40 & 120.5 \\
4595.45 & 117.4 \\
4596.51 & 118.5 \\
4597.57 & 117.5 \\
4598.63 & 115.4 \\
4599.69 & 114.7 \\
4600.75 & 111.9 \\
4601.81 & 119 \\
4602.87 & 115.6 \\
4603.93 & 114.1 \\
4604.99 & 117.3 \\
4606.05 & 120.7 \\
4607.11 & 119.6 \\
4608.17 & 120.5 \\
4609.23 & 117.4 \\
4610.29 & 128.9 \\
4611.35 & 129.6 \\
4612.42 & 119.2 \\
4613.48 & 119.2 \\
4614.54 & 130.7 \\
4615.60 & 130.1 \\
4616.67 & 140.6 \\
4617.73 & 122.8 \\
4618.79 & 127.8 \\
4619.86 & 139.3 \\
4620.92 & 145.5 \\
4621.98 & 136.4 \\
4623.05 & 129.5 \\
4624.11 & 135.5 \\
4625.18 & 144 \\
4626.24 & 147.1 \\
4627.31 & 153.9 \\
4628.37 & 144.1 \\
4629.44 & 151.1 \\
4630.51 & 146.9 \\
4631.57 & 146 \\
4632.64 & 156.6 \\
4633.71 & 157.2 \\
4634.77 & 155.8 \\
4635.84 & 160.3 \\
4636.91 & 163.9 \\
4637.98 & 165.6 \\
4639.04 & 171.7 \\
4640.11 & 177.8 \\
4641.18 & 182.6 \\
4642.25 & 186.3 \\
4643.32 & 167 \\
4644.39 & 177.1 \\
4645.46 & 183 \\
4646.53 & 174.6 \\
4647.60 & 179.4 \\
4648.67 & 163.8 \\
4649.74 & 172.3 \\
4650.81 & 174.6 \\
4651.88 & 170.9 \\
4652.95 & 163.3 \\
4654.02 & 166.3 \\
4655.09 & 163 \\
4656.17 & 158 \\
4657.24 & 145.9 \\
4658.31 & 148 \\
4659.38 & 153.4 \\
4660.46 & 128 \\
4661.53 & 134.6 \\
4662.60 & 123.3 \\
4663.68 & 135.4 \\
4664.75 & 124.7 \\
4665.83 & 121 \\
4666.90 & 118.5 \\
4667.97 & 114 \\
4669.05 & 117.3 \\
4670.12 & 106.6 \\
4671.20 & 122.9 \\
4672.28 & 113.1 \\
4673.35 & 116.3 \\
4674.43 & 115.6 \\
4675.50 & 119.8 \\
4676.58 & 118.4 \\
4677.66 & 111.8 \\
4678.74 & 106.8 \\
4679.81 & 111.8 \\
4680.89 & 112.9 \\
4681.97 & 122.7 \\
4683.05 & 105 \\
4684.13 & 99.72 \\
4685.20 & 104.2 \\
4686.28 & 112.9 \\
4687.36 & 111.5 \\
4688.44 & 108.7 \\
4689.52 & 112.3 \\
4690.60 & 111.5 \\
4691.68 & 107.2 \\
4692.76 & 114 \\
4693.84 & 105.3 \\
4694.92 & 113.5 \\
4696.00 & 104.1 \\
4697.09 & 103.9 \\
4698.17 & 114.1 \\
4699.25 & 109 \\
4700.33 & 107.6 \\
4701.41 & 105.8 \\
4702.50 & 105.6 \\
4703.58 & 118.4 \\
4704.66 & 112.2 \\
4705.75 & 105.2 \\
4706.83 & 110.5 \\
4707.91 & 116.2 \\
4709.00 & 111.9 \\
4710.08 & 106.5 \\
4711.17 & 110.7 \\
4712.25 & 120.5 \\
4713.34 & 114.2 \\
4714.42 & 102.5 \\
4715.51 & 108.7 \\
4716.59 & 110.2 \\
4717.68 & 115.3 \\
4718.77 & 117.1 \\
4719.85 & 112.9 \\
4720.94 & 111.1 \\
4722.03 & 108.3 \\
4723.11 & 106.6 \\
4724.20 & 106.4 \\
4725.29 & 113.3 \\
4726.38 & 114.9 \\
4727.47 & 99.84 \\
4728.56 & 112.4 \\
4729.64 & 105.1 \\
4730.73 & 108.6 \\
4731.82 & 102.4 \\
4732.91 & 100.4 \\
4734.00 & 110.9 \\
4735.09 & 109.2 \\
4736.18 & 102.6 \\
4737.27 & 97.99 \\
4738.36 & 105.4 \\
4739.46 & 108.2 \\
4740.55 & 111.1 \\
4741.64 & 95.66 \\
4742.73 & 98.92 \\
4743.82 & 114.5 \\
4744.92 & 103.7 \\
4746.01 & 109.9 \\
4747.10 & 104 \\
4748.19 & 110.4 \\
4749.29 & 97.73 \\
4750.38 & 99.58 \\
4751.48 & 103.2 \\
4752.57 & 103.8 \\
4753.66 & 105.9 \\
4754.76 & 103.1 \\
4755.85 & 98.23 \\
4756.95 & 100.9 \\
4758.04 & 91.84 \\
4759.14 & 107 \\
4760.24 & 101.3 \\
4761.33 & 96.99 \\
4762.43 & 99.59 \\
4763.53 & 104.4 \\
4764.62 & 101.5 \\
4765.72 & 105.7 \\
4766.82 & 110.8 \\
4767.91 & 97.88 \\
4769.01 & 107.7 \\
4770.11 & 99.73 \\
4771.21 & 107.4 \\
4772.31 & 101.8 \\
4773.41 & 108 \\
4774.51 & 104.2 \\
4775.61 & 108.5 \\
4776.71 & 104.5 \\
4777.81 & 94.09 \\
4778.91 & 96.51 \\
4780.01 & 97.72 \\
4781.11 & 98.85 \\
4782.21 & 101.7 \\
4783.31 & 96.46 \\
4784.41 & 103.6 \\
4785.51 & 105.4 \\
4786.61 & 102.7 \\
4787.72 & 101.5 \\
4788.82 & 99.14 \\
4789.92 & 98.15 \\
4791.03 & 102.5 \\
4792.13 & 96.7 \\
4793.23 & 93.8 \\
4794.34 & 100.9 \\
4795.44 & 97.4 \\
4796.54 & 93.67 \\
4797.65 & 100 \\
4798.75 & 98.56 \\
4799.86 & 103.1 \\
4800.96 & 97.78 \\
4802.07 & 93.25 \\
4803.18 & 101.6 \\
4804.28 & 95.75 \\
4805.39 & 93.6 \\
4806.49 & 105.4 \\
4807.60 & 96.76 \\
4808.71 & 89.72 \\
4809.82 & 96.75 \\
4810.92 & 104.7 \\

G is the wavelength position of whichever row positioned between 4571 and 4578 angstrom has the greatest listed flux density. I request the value 4573.29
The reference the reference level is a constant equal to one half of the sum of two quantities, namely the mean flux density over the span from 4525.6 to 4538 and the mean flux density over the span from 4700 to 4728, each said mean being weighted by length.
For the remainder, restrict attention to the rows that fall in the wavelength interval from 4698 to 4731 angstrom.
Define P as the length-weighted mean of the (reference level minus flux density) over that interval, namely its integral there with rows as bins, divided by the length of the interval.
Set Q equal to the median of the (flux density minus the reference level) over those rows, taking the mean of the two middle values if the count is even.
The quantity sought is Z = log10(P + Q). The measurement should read -0.8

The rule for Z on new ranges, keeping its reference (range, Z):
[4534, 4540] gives -0.2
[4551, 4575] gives 0.0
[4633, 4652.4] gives -0.1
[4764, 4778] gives -0.6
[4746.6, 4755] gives -1.6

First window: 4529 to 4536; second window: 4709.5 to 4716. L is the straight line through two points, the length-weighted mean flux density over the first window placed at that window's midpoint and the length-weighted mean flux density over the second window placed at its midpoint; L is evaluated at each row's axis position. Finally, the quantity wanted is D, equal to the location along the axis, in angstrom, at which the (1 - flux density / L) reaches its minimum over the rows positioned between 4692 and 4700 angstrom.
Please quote 4698.17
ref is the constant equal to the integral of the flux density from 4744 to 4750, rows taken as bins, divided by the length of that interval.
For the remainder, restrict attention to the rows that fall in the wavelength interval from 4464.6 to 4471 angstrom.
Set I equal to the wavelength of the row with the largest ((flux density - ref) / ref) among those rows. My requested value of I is 4468.16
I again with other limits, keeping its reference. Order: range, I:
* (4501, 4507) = 4502.24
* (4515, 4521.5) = 4516.78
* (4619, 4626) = 4620.92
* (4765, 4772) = 4766.82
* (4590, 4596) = 4594.40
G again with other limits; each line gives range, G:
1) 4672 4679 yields 4675.50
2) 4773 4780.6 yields 4775.61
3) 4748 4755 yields 4748.19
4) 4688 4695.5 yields 4692.76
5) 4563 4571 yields 4563.82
